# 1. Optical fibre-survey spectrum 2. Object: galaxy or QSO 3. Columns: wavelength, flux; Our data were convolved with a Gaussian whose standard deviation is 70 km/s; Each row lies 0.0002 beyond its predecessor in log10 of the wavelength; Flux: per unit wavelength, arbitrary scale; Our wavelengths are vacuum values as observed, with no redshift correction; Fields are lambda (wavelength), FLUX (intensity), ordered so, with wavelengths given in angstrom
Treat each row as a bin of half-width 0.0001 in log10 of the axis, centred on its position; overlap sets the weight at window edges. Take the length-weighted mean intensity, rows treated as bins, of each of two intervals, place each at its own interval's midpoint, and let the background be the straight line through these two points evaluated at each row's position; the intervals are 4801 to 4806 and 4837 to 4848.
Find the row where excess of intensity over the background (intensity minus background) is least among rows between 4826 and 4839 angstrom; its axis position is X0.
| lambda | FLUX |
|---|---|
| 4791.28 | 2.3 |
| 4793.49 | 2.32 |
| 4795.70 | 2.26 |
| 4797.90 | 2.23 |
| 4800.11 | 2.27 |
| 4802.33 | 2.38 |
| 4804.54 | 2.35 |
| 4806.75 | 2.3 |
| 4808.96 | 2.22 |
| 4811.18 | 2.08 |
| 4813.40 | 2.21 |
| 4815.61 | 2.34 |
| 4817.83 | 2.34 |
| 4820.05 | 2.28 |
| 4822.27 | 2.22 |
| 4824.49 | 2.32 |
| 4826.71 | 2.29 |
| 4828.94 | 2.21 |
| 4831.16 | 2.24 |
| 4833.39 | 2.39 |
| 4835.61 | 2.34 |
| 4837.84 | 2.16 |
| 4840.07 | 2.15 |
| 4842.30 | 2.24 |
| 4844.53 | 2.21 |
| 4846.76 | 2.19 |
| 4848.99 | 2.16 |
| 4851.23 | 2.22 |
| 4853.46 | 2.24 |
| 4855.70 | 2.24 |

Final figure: 4837.84 angstrom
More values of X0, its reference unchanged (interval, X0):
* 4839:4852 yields 4840.07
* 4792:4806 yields 4797.90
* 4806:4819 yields 4811.18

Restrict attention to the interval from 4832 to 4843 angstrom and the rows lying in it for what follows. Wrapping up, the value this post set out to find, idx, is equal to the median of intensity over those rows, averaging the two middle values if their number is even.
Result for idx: 2.24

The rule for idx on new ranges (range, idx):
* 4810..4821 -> 2.28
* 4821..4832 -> 2.24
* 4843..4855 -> 2.21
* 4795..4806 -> 2.27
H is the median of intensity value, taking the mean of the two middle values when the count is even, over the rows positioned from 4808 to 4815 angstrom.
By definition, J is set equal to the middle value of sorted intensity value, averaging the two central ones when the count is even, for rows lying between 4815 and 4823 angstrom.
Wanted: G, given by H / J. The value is 0.96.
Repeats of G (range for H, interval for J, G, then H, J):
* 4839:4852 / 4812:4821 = 0.95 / 2.200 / 2.31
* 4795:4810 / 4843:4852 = 1.03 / 2.270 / 2.20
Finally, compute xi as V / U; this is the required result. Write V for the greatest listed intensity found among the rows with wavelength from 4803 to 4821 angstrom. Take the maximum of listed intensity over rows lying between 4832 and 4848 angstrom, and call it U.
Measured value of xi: 0.98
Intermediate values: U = 2.39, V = 2.35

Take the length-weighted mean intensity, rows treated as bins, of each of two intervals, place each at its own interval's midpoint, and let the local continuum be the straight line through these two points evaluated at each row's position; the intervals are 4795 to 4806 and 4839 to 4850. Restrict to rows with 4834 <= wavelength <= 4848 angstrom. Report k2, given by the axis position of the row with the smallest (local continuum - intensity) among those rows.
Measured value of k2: 4835.61 angstrom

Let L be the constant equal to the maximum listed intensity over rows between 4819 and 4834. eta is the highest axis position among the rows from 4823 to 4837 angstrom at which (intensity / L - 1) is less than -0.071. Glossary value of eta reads 4828.94 angstrom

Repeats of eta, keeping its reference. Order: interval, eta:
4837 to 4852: 4851.23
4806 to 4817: 4813.40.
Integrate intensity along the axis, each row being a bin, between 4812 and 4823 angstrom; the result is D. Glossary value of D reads 25.0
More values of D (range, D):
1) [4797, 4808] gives 25.4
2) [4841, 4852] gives 24.2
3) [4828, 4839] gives 25.0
